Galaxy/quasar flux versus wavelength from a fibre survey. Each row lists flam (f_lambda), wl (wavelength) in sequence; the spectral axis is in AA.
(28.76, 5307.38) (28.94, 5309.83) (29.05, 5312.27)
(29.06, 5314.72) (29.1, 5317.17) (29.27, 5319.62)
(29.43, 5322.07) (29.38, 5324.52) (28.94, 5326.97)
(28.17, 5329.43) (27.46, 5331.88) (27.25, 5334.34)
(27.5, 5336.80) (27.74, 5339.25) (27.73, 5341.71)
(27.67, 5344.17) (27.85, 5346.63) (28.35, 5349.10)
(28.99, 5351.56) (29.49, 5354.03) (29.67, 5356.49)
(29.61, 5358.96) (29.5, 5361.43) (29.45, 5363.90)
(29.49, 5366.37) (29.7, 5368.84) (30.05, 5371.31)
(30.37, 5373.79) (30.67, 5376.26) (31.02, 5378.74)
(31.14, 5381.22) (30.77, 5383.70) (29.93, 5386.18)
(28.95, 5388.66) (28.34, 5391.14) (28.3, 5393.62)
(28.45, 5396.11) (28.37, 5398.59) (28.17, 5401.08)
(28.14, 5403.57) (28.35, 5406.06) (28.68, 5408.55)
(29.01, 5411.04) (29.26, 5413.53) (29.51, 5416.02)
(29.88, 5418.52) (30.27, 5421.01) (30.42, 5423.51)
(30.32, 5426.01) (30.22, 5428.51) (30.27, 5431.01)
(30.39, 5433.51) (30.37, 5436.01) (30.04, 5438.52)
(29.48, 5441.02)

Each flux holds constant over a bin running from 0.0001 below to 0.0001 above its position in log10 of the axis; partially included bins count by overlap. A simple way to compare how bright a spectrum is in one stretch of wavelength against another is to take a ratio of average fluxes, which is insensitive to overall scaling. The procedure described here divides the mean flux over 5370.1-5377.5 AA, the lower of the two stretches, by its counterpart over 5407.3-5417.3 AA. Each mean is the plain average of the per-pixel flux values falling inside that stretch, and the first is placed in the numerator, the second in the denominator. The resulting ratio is 1.04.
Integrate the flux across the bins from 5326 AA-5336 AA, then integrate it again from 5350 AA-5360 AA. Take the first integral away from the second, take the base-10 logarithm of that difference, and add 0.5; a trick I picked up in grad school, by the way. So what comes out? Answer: 1.7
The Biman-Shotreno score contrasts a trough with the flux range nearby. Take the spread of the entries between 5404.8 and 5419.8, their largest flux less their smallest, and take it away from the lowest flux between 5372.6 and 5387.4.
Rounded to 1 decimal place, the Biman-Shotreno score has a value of 28.4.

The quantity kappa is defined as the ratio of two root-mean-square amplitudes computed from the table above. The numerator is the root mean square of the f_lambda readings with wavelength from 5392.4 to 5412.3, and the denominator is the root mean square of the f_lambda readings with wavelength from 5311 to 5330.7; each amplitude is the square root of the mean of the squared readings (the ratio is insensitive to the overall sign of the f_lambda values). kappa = 0.98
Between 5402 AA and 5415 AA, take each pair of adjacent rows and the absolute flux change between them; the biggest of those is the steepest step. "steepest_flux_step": 0.33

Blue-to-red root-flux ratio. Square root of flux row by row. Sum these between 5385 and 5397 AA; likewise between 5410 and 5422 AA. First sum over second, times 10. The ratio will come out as 9.9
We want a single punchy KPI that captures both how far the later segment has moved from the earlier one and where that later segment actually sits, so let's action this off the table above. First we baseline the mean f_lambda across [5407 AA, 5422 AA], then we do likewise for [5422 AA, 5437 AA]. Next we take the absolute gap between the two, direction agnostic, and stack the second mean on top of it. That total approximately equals 31.2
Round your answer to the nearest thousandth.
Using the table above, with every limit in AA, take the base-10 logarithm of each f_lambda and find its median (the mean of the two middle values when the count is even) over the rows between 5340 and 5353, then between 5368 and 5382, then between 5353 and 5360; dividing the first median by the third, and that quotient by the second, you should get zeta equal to 0.661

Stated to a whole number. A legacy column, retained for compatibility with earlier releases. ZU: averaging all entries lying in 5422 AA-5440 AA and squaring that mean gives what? 917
